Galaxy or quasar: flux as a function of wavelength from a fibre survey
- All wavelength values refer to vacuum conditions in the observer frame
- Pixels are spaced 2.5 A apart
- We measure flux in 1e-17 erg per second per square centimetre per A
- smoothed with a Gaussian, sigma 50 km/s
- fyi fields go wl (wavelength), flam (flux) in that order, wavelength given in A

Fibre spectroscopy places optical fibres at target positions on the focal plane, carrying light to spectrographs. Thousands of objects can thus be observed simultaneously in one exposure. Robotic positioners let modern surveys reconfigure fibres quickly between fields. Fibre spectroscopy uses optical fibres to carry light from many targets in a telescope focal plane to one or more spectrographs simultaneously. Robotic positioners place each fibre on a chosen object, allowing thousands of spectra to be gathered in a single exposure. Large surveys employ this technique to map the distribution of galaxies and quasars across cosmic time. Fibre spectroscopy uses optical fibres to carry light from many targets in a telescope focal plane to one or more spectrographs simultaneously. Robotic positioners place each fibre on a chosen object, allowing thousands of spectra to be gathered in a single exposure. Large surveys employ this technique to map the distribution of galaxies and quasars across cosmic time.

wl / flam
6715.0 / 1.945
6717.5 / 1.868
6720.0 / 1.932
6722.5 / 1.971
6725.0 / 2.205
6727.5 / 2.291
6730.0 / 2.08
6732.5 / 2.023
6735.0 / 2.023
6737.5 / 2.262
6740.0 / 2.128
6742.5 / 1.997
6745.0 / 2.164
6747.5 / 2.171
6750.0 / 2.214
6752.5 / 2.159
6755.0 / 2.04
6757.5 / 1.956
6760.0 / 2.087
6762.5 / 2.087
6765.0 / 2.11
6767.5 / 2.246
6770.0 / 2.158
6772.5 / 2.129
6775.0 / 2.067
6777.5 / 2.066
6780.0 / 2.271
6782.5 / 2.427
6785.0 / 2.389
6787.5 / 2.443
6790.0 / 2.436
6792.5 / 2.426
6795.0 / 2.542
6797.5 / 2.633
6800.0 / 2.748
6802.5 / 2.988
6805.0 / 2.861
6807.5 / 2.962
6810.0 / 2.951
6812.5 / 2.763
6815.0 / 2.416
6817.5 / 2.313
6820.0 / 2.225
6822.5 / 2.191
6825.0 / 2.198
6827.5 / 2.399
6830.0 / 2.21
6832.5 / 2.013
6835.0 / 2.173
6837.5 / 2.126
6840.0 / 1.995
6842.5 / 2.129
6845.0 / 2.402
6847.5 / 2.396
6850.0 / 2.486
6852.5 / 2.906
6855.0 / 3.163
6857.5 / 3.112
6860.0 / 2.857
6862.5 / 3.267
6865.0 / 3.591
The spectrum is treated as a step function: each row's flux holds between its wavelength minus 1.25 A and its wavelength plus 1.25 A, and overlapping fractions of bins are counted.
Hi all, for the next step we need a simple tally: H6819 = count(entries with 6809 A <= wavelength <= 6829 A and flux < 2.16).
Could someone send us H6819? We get 0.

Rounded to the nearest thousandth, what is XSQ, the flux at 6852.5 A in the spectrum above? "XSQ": 2.906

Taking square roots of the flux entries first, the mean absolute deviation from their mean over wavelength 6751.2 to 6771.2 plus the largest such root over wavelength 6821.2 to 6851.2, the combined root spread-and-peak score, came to 1.60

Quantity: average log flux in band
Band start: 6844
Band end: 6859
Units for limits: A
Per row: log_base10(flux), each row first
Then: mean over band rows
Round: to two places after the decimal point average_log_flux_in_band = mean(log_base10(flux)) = 0.44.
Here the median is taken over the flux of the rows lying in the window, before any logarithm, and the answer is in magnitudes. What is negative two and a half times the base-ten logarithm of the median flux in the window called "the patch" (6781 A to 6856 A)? -0.96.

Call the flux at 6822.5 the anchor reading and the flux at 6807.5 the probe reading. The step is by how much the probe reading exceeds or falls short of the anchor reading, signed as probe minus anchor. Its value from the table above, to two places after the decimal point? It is 0.77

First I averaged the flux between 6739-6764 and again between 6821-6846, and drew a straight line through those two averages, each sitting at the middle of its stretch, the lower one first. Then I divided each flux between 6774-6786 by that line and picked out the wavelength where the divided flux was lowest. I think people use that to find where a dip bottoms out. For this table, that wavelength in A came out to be 6777.5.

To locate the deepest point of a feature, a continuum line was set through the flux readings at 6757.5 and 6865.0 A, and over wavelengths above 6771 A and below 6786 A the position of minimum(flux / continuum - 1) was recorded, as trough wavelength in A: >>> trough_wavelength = 6777.5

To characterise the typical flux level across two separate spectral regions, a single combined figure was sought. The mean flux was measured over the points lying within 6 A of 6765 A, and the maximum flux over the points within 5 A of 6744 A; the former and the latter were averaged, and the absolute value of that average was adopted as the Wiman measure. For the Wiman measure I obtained 2.15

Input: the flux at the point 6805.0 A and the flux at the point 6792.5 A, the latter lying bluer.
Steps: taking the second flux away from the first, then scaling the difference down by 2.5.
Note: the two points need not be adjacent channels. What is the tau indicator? 0.17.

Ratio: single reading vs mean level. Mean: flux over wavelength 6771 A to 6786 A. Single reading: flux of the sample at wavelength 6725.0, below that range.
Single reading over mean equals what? 0.99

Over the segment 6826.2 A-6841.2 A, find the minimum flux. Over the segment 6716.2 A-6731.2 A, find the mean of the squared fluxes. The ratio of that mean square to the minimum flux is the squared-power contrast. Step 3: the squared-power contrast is 2.13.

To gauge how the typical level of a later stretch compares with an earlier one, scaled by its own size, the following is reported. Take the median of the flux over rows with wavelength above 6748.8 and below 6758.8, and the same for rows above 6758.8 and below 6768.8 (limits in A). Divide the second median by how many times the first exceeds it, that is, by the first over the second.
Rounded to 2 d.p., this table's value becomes 2.10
